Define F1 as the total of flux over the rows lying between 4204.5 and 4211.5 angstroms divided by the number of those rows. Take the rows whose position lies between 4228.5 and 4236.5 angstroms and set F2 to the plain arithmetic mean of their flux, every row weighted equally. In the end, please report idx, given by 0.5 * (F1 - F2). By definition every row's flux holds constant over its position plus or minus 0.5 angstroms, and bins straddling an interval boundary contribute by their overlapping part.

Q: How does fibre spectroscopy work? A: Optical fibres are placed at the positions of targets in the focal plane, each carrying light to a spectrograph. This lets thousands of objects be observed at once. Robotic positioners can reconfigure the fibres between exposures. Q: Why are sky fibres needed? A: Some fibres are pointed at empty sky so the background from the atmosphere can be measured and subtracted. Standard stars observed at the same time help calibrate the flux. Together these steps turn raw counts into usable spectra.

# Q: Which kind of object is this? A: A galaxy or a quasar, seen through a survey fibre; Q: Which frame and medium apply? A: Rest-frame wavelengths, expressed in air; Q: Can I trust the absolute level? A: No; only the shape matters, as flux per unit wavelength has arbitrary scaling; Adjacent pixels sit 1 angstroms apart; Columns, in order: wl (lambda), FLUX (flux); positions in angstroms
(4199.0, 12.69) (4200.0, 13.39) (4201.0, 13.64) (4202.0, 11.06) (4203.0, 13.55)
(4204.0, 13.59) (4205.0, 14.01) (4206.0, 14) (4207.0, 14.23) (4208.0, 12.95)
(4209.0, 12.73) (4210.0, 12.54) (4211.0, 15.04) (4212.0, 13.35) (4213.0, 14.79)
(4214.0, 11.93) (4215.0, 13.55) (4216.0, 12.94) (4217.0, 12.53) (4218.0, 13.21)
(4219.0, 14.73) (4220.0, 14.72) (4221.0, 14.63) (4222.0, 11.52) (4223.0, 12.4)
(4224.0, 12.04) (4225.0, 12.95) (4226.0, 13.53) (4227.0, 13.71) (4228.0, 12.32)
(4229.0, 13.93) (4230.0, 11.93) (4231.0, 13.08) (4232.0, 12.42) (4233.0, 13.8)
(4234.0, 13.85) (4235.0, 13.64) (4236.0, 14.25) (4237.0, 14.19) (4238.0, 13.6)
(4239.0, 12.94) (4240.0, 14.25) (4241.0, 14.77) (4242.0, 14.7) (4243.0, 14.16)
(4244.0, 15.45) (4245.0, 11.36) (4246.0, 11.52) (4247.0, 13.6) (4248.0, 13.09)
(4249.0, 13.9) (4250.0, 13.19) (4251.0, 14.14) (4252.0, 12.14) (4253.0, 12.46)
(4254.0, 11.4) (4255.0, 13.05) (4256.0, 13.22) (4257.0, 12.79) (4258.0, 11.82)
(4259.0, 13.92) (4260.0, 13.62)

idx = 0.14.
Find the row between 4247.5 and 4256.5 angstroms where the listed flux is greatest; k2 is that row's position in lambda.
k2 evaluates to 4251.0 angstroms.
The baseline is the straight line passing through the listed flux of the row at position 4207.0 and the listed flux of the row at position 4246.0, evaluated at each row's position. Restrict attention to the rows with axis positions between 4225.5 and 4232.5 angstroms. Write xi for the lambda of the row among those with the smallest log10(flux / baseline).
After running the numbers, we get 4230.0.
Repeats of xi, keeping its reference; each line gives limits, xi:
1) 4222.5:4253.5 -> 4224.0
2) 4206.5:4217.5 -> 4214.0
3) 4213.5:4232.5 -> 4214.0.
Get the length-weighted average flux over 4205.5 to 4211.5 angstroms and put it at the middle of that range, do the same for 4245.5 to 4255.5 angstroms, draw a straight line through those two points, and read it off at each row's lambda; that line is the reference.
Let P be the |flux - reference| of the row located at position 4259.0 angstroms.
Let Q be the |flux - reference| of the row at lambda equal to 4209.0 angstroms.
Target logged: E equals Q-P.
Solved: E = -0.38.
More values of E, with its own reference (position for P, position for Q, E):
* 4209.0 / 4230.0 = 0.43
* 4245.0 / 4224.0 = -0.31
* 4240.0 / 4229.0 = -0.51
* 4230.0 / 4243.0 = -0.10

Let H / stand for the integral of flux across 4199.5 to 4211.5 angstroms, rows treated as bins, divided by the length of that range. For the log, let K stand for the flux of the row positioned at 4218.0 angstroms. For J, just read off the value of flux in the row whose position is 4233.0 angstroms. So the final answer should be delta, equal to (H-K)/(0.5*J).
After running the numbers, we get 0.03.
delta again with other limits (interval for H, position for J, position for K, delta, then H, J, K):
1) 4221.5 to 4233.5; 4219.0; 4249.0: -0.15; 12.8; 14.73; 13.9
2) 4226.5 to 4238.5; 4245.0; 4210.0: 0.15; 13.4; 11.36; 12.54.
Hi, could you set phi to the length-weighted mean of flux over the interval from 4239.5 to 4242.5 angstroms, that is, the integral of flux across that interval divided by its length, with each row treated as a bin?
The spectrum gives 14.6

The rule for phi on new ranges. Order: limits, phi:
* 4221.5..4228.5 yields 12.6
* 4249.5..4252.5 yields 13.2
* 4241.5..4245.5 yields 13.9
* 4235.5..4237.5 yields 14.2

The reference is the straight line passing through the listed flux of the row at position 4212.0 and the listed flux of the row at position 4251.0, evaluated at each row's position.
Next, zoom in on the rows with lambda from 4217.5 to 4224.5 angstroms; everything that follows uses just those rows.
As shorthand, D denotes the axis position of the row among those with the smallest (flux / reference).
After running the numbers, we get 4222.0 angstroms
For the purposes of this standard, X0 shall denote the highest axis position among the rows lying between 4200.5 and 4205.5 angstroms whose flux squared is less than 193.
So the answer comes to 4204.0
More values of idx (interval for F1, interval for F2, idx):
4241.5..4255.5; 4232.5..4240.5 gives -0.33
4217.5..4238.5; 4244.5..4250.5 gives 0.29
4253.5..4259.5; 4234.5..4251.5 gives -0.50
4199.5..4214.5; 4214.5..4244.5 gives -0.07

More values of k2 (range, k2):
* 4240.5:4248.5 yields 4244.0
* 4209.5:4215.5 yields 4211.0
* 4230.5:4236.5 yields 4236.0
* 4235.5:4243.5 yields 4241.0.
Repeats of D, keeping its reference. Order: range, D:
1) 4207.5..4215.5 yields 4214.0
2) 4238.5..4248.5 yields 4245.0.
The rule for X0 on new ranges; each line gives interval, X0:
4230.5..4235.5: 4235.0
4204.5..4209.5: 4209.0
